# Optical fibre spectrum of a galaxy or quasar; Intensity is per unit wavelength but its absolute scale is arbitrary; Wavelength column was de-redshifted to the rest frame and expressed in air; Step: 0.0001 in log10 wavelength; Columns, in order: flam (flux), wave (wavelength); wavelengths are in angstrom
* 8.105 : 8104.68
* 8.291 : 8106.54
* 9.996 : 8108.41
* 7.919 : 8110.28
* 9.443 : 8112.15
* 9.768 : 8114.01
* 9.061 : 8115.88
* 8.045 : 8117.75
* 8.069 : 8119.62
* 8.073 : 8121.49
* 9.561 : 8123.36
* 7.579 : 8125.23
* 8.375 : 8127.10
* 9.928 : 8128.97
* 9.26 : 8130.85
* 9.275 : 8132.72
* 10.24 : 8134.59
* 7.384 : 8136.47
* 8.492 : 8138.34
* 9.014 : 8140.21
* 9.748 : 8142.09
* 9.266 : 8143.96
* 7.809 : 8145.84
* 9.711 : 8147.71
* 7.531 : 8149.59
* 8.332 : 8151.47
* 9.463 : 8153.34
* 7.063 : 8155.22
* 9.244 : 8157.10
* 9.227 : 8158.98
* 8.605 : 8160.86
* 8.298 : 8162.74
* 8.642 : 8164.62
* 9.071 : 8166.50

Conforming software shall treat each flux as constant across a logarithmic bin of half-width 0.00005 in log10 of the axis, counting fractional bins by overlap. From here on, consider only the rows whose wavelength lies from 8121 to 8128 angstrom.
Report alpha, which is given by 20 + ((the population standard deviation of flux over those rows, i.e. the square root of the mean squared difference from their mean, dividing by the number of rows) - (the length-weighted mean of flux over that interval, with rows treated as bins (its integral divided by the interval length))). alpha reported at 12.3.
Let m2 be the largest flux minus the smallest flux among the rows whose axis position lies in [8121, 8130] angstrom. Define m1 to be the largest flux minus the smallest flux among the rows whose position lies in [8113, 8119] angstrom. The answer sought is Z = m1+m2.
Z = 4.1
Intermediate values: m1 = 1.7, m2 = 2.3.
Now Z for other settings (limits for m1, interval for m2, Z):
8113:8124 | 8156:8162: 2.4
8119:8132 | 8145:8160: 5.0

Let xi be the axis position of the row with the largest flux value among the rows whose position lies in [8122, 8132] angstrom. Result 8128.97 angstrom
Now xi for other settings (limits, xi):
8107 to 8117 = 8108.41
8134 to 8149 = 8134.59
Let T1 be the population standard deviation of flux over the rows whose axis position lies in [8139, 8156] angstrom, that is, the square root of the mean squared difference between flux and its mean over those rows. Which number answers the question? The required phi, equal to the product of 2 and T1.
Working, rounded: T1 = 0.95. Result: 1.90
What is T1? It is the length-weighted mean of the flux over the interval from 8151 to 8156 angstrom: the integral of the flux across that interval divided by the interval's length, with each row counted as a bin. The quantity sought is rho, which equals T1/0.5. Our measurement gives 16.7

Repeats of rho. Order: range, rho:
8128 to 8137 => 18.6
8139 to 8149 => 18.1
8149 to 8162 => 17.0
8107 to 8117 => 18.3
